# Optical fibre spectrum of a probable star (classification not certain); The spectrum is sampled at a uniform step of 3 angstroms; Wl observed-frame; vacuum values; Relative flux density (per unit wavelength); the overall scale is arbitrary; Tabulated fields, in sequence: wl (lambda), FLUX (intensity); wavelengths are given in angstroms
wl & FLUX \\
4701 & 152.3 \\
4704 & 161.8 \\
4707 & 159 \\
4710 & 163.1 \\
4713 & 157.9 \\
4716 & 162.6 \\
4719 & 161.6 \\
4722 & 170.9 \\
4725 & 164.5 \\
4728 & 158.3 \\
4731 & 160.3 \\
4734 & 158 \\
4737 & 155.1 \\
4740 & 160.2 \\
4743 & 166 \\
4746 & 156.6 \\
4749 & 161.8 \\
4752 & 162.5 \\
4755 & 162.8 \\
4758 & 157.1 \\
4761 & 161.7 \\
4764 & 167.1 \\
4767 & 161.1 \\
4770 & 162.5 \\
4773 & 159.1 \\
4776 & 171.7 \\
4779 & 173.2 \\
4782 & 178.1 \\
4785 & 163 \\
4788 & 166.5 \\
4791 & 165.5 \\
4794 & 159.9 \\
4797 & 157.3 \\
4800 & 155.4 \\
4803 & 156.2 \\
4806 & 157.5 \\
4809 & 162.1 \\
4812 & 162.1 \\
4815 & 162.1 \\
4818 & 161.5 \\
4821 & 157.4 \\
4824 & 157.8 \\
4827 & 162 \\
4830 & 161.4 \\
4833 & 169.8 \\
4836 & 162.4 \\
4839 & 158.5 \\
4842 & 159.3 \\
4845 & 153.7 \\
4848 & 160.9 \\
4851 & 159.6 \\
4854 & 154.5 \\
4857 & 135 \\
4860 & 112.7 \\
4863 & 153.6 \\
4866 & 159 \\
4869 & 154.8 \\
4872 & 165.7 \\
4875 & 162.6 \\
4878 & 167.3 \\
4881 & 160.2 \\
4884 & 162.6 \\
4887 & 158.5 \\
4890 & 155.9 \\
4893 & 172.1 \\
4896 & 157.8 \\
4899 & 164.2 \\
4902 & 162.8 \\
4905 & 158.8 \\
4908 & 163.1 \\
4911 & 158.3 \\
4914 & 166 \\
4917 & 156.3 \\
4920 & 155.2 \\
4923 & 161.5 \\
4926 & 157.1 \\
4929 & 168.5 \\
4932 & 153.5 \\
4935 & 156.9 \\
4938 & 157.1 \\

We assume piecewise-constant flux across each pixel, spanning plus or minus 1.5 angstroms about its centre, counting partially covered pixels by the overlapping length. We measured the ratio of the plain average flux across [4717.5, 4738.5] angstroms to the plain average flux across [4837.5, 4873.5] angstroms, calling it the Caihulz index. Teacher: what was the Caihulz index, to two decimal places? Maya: 1.06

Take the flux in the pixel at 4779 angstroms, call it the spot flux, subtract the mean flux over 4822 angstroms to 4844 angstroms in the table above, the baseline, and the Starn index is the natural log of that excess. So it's 2.5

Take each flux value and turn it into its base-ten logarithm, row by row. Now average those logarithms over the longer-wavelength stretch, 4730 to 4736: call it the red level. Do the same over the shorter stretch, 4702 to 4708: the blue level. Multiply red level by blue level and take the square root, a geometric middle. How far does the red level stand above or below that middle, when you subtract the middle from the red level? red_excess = -0.002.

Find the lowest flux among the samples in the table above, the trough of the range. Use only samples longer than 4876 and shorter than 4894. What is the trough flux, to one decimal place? 155.9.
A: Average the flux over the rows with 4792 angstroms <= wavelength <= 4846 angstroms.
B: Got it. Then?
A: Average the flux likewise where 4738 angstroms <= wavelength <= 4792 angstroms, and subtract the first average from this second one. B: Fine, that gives 4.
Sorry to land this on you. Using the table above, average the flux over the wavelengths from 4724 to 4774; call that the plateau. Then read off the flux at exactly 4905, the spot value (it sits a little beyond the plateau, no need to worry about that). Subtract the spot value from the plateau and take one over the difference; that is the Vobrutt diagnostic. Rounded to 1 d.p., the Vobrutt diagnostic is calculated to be 0.5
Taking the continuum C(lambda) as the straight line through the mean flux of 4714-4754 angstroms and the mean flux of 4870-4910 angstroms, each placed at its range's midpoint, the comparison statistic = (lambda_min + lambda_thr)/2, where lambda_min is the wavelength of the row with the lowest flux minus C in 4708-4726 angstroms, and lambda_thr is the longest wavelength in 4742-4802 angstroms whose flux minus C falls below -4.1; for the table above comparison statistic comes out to 4756.5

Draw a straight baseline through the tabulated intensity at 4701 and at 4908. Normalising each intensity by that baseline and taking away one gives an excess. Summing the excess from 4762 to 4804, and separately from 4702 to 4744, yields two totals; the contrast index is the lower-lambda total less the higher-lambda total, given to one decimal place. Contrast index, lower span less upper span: 0.1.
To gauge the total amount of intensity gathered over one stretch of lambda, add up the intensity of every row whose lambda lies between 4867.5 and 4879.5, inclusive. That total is 650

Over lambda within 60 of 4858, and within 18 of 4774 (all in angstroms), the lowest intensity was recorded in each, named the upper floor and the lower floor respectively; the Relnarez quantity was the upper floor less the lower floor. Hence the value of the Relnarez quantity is -44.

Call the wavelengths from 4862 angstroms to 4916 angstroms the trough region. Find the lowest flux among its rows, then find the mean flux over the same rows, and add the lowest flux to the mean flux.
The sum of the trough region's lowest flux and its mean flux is 315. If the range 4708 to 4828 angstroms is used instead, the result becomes 317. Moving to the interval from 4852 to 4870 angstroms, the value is 258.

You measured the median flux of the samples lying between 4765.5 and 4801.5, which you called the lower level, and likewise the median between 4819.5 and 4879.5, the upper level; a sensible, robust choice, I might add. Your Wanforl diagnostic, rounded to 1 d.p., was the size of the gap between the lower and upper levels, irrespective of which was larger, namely 3.6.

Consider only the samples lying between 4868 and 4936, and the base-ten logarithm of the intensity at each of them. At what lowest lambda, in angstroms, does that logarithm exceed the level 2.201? 4872 angstroms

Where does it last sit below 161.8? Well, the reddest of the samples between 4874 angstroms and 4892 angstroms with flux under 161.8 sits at 4890 angstroms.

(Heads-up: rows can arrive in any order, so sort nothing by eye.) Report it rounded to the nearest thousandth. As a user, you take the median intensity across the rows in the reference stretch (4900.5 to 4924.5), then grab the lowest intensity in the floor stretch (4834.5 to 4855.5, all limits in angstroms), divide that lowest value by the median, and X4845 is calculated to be 0.960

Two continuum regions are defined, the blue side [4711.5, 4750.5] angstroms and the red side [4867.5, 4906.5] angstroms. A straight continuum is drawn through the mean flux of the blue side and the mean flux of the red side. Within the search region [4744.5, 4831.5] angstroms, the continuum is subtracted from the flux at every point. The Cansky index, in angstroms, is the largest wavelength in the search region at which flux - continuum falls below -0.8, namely 4824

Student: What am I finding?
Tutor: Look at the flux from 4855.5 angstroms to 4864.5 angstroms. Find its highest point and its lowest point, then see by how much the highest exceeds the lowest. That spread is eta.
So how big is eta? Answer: 41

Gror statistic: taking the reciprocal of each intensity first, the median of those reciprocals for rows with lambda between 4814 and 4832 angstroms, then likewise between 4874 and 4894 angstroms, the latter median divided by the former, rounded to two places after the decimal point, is 0.99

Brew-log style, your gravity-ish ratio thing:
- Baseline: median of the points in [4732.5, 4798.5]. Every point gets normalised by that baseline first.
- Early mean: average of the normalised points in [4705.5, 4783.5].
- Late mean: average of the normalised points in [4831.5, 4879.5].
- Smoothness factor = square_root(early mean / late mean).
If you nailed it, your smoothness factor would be 1.02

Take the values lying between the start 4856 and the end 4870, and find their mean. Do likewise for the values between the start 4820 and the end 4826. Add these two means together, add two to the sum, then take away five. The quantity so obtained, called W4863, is 298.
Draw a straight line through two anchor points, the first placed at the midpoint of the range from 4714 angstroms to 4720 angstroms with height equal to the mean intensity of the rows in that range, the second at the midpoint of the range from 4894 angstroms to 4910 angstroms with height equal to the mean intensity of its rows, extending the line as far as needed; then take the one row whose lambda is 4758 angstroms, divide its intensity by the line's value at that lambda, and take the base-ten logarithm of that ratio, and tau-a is -0.013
